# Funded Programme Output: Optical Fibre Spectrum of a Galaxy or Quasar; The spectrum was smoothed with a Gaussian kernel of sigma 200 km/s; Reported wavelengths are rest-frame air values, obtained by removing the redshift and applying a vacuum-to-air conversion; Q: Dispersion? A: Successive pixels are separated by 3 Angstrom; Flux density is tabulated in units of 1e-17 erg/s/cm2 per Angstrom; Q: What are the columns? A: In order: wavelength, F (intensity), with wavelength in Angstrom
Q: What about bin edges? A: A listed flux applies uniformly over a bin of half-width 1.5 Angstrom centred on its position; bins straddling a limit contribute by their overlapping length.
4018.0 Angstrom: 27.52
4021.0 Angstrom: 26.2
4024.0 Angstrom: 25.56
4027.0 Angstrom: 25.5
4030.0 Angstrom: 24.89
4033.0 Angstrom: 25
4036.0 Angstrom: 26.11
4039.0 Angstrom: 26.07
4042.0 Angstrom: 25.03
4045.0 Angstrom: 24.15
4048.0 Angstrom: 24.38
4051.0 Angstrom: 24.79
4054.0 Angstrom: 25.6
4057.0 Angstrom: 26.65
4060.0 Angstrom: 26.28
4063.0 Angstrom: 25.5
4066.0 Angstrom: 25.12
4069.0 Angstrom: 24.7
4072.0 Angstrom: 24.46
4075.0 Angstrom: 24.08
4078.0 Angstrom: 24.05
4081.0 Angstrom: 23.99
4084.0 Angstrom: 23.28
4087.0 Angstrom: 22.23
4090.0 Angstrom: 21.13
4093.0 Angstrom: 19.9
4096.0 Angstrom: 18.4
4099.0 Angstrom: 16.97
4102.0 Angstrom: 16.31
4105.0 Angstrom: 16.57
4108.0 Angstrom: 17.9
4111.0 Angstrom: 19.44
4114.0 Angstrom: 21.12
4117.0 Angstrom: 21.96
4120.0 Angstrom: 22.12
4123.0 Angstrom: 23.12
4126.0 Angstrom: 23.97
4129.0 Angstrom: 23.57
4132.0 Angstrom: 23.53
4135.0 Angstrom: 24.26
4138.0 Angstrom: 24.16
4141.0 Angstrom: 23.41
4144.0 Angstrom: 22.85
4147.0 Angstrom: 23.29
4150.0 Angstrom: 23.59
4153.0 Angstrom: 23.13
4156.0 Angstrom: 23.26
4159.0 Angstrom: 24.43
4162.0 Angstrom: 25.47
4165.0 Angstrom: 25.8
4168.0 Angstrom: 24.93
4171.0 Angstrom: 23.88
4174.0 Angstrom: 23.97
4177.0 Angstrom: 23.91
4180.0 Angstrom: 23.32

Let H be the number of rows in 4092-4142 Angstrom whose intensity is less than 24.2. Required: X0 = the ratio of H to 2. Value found 8.0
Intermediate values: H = 16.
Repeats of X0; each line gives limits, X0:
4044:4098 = 4.5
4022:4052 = 0.5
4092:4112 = 3.5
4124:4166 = 5.0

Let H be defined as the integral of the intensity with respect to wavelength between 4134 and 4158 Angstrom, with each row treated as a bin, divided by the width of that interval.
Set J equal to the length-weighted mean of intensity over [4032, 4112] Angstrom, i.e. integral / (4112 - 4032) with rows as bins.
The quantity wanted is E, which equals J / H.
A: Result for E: 0.97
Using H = 23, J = 23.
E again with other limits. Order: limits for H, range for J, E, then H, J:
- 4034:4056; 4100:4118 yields 0.74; 25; 19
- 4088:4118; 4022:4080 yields 1.33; 19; 25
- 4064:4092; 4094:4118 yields 0.78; 24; 19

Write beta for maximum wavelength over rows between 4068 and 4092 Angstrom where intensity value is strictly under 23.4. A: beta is 4090.0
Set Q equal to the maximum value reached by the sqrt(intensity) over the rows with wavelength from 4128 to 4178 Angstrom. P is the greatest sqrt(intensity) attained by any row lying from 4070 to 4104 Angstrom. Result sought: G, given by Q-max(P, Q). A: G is 0.00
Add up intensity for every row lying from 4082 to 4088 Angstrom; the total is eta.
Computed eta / 46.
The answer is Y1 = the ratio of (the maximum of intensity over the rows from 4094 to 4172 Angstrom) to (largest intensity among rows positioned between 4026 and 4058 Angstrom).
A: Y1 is 0.968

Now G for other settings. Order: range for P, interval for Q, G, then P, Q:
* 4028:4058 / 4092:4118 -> -0.48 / 5.16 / 4.69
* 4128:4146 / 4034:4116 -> 0.00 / 4.93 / 5.16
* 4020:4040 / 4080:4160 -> -0.18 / 5.12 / 4.94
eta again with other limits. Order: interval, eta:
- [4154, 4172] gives 148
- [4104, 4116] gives 75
